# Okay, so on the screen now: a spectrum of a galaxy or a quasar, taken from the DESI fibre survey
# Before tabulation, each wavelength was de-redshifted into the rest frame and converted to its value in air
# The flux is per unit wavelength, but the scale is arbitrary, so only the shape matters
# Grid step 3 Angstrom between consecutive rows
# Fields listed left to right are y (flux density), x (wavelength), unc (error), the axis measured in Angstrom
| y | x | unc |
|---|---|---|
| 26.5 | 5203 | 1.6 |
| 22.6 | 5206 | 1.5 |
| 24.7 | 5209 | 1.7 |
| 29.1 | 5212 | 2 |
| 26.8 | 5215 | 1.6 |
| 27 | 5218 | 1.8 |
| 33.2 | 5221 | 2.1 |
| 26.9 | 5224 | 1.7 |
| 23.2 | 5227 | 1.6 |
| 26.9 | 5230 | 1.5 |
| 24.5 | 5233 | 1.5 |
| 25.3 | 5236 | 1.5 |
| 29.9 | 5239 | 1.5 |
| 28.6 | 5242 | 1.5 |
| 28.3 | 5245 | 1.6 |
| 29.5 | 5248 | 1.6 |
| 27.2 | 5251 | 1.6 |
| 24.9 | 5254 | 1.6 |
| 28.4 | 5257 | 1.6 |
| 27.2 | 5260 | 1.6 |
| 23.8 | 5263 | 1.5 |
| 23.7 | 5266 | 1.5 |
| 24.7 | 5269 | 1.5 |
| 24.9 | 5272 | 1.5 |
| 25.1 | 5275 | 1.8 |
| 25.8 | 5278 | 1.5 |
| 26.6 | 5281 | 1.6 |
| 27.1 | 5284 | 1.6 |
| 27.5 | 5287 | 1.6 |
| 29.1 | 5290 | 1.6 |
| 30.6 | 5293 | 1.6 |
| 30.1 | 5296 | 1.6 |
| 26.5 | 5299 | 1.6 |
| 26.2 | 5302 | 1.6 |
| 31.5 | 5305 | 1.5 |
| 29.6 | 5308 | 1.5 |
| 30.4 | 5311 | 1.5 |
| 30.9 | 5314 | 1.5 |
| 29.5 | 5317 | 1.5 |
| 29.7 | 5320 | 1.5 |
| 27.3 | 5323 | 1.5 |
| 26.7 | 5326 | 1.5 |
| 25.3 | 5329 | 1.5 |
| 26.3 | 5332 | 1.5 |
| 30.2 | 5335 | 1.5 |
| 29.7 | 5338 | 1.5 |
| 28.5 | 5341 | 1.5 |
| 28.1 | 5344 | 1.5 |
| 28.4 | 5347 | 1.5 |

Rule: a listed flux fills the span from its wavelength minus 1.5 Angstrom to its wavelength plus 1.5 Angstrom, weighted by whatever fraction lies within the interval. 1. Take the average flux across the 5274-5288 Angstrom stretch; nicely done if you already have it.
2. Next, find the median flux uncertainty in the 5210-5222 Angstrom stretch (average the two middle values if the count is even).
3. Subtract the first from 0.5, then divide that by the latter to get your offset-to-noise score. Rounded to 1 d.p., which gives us -13.6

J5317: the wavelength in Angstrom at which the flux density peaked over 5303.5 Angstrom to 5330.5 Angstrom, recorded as 5305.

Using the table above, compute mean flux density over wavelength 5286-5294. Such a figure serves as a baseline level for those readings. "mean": 29.1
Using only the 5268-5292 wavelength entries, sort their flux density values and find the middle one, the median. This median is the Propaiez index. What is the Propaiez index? 26.2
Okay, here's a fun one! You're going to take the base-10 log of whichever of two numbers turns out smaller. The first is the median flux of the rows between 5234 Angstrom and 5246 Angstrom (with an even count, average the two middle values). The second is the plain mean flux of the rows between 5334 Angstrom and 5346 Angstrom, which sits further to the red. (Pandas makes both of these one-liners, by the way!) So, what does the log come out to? 1.454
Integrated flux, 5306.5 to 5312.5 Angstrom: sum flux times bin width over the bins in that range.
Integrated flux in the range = 180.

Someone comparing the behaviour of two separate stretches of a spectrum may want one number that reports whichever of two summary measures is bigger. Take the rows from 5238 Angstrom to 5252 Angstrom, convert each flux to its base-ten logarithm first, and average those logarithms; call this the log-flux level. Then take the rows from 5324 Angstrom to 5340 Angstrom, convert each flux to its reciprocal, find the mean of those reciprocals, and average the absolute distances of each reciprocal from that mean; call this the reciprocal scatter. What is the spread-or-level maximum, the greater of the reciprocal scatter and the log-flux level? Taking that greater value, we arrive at 1.46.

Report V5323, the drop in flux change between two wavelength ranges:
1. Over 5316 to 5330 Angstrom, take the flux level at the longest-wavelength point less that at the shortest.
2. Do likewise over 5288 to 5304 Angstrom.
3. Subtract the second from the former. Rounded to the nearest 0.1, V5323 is -1.3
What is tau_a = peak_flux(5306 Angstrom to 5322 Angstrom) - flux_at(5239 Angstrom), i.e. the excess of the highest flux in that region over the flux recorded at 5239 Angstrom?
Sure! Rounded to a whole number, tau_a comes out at 1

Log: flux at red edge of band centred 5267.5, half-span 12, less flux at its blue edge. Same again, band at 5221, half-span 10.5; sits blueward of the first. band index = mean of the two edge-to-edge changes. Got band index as -2.4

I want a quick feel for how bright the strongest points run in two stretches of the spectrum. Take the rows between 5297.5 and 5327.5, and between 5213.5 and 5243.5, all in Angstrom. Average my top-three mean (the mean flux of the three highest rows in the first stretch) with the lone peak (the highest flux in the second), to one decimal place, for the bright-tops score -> 32.1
